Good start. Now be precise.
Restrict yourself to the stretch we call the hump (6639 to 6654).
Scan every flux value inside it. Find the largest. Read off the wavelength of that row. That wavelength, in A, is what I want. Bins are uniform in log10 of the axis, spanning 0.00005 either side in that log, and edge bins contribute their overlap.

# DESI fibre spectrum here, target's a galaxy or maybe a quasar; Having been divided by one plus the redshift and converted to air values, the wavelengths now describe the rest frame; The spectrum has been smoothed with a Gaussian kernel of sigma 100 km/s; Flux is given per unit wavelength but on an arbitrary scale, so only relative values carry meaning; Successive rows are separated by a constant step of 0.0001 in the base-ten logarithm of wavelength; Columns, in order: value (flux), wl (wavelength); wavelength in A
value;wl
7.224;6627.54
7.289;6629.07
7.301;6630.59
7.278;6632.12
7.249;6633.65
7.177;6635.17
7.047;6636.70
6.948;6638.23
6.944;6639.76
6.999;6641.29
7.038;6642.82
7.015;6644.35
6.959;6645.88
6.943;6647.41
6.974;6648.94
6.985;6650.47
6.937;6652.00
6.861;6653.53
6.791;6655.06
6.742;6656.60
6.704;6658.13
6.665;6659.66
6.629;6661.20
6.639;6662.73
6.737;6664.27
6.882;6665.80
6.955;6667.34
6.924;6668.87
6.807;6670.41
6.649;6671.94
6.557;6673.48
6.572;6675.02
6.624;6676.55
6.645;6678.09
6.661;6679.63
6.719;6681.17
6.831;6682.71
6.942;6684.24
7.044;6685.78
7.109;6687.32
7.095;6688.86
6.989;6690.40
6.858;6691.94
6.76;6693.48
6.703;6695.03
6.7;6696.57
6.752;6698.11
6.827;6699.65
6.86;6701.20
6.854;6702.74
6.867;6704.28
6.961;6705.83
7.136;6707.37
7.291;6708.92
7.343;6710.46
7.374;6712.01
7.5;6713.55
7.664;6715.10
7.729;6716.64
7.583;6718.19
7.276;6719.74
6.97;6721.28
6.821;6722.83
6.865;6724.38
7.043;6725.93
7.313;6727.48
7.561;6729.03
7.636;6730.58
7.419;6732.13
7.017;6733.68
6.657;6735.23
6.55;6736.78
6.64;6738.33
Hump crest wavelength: 6642.82 A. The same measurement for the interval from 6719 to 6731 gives 6730.58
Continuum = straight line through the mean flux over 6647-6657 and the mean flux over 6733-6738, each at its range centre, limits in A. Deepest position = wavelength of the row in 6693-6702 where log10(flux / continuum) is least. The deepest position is 6696.57 A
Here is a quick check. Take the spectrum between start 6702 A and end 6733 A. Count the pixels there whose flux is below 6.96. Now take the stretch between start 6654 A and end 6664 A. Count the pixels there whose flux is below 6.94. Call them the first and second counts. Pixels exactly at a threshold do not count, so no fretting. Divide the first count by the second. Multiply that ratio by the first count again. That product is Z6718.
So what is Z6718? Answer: 2.7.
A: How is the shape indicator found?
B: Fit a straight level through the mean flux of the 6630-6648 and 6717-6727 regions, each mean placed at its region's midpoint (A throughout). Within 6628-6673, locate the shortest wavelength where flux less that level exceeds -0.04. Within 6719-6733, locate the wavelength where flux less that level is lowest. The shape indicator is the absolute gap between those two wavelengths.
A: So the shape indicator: 93.8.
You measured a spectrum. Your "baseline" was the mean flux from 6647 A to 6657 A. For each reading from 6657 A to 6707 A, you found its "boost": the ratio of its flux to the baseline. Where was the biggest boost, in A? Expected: 6687.32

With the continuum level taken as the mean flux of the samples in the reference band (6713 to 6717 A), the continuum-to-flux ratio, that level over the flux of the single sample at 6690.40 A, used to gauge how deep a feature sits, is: 1.09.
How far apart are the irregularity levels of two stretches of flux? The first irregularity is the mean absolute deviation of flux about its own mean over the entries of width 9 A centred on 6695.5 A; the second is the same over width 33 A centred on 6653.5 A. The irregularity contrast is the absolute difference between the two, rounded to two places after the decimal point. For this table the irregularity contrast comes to 0.06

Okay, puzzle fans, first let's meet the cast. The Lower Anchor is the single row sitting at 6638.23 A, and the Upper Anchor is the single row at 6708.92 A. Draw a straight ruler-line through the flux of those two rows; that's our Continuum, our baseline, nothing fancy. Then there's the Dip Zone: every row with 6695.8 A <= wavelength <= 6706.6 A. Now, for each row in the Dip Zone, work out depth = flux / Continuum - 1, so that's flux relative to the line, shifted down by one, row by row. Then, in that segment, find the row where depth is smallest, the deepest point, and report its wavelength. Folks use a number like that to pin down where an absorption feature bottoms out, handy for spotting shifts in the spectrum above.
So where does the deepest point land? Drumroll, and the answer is 6696.57 A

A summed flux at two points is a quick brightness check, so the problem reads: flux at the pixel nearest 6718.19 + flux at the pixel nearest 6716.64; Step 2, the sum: 15.3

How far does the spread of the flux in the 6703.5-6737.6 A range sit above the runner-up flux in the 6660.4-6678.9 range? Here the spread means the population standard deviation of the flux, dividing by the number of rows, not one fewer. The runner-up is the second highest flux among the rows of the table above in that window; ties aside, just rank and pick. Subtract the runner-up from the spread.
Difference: -6.59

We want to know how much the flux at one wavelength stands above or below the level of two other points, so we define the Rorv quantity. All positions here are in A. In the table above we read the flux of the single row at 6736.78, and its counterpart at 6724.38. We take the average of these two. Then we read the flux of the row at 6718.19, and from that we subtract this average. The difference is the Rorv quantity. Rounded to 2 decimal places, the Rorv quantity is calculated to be 0.88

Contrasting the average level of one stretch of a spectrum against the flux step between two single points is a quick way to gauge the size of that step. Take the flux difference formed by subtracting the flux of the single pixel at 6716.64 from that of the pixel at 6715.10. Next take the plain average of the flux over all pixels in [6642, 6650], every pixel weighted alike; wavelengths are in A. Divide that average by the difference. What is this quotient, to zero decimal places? -107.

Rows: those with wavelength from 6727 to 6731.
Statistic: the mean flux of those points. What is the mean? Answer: 7.50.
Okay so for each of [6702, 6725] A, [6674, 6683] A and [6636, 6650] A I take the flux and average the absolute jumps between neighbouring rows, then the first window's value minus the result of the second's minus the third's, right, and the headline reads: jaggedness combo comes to 0.12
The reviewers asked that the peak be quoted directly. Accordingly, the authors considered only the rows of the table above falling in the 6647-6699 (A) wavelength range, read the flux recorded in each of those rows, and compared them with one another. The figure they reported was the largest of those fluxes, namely 7.109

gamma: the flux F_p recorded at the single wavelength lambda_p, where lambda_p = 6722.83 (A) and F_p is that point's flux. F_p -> 6.821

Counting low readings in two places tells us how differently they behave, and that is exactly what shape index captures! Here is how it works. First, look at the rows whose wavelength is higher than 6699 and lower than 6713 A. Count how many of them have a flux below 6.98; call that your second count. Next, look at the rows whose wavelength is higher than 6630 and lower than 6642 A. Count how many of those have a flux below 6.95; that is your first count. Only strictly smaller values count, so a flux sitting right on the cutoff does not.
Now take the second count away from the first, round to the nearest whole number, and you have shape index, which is -3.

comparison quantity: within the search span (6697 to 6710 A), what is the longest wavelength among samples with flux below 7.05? 6705.83 A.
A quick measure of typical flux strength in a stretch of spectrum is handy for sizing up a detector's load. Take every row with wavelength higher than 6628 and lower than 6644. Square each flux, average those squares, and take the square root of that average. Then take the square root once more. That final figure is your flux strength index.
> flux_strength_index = 2.67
